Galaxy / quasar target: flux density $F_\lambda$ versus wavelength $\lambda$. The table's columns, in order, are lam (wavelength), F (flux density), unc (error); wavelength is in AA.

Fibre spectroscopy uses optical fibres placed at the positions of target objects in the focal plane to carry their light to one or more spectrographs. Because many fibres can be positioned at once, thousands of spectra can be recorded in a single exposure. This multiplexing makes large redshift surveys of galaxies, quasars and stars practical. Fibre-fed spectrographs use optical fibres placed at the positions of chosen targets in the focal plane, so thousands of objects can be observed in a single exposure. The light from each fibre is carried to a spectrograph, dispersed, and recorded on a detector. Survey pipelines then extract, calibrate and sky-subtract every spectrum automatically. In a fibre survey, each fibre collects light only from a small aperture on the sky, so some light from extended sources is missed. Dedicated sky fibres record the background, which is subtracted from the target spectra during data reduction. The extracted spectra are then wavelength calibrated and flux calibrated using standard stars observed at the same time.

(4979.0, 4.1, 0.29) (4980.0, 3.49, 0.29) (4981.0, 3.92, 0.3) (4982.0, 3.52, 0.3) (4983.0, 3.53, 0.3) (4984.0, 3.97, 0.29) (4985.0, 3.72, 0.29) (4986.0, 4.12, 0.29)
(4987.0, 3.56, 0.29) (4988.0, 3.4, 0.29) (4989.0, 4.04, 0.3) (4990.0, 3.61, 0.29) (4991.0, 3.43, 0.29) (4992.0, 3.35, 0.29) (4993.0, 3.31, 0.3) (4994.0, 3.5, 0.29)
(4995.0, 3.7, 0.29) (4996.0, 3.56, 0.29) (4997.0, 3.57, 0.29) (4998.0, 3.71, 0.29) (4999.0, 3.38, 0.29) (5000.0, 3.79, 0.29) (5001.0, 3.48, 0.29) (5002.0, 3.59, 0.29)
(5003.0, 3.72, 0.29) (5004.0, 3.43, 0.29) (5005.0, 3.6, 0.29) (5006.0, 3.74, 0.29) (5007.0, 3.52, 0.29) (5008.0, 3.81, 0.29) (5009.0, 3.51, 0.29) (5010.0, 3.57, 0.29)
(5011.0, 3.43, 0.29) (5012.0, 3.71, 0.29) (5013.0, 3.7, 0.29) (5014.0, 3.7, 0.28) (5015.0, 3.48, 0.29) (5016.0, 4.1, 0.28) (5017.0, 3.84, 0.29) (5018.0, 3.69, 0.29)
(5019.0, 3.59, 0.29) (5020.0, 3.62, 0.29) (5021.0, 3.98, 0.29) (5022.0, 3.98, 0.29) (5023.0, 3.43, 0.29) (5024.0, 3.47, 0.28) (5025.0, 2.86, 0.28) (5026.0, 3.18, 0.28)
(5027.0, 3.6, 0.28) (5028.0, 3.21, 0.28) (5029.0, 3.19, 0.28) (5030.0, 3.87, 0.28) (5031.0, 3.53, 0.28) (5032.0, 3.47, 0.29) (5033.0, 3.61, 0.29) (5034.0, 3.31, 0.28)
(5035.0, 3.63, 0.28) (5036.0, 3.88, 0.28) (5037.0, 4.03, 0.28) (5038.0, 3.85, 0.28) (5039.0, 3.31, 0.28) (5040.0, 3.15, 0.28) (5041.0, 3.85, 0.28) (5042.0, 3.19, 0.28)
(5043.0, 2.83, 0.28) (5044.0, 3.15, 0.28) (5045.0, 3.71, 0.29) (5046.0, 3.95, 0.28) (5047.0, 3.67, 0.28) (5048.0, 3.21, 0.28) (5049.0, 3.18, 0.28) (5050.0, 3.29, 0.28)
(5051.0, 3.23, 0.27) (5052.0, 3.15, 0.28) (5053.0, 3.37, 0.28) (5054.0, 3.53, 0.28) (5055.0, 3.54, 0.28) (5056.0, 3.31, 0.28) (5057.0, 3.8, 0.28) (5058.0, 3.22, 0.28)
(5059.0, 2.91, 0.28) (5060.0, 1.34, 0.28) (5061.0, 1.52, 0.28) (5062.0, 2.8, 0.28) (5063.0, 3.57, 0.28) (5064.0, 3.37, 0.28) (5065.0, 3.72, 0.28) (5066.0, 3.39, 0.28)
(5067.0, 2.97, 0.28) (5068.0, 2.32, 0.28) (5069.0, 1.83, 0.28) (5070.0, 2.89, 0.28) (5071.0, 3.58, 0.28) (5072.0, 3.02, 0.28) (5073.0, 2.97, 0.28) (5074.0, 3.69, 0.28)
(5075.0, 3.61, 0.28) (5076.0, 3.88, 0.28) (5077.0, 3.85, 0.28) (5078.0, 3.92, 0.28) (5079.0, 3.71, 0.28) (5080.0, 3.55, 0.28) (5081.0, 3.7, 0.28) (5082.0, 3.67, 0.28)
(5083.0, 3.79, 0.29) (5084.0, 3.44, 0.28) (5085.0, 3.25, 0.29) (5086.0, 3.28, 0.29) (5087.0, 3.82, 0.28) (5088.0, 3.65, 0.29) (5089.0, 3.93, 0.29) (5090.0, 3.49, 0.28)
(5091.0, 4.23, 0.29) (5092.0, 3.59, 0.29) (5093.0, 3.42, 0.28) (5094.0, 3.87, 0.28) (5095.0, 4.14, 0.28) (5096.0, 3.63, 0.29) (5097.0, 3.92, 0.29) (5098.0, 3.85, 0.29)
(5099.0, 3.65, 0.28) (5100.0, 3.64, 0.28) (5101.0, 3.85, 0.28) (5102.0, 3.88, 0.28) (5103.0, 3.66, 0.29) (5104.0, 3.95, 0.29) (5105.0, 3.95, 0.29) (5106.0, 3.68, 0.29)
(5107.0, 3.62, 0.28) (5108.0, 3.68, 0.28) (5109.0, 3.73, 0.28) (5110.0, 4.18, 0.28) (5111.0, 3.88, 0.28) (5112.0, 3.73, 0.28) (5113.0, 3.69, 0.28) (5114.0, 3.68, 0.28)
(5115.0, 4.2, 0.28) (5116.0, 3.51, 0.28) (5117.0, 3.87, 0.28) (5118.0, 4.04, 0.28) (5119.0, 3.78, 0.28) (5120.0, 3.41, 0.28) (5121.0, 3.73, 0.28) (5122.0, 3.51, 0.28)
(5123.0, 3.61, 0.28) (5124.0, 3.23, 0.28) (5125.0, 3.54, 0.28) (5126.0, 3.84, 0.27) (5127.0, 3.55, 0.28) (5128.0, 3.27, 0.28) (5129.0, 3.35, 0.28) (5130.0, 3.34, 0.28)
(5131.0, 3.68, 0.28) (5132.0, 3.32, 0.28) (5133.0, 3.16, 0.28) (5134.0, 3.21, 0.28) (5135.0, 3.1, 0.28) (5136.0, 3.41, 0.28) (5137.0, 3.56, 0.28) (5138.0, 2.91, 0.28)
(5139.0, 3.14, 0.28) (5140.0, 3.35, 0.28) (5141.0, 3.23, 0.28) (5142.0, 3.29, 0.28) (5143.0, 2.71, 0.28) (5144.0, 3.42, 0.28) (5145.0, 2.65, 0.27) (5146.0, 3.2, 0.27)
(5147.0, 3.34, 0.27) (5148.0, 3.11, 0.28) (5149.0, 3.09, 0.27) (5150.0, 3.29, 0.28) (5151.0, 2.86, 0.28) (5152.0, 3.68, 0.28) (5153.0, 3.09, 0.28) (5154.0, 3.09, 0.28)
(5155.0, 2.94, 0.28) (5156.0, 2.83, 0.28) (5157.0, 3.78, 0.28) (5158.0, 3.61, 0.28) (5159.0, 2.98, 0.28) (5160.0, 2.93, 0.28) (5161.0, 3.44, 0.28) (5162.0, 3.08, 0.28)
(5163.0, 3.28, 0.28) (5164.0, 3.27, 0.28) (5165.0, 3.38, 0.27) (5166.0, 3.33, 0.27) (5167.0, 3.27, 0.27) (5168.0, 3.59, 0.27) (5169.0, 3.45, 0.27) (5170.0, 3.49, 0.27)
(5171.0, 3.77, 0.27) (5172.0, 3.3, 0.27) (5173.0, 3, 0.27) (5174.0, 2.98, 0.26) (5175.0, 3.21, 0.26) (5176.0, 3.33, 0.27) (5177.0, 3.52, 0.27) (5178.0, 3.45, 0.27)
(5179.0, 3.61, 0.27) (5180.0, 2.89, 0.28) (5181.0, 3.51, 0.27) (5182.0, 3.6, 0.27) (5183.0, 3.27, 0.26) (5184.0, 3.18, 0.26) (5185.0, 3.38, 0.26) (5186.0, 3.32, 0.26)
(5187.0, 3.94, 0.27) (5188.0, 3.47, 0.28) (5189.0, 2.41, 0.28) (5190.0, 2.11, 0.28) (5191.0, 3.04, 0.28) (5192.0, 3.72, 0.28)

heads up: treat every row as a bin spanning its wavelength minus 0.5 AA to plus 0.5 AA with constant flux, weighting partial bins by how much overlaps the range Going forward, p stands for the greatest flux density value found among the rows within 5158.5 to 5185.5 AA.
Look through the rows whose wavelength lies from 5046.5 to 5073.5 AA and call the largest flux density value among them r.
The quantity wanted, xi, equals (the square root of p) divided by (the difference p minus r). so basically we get -65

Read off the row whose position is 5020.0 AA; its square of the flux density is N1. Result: 13.1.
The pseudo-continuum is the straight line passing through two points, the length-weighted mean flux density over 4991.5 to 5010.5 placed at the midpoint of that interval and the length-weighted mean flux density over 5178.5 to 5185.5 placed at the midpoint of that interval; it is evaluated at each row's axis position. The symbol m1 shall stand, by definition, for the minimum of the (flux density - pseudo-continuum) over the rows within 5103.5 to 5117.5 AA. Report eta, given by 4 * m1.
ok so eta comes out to 0.3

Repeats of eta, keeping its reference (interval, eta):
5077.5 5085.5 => -0.9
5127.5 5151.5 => -3.0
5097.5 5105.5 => 0.8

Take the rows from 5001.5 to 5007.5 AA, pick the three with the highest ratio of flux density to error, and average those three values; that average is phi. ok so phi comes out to 12.7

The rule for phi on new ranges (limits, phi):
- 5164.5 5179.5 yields 13.5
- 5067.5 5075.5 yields 13.0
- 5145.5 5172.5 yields 13.6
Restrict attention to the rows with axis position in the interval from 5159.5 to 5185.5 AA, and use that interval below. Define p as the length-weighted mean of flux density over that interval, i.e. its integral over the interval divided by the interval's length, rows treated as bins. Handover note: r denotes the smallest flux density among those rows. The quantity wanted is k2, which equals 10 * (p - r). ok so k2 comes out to 4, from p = 3.3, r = 2.89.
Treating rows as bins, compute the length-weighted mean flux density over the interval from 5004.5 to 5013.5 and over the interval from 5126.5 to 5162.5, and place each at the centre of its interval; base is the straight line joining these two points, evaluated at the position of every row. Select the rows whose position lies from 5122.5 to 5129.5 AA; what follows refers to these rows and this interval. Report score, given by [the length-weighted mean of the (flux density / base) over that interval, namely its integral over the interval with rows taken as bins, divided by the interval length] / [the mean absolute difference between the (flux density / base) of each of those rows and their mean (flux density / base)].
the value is 20.5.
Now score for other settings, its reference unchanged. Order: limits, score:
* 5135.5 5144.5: 15.9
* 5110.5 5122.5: 22.5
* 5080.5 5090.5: 19.2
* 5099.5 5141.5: 16.8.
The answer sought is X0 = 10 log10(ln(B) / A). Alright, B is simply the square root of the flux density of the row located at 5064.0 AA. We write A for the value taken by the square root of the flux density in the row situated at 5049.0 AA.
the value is -4.7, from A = 1.78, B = 1.84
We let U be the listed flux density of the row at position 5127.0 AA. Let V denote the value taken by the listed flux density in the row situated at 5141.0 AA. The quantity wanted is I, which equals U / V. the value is 1.10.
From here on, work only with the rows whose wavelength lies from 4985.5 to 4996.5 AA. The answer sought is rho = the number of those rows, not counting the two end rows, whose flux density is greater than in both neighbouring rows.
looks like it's 2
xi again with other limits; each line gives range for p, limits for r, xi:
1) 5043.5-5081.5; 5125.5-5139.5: 18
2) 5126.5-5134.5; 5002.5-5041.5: -5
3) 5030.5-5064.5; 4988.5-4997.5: -201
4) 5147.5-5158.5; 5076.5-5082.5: -14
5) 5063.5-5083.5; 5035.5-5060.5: -18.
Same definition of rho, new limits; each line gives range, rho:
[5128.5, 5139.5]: 3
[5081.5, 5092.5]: 4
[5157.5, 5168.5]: 3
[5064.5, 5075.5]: 2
